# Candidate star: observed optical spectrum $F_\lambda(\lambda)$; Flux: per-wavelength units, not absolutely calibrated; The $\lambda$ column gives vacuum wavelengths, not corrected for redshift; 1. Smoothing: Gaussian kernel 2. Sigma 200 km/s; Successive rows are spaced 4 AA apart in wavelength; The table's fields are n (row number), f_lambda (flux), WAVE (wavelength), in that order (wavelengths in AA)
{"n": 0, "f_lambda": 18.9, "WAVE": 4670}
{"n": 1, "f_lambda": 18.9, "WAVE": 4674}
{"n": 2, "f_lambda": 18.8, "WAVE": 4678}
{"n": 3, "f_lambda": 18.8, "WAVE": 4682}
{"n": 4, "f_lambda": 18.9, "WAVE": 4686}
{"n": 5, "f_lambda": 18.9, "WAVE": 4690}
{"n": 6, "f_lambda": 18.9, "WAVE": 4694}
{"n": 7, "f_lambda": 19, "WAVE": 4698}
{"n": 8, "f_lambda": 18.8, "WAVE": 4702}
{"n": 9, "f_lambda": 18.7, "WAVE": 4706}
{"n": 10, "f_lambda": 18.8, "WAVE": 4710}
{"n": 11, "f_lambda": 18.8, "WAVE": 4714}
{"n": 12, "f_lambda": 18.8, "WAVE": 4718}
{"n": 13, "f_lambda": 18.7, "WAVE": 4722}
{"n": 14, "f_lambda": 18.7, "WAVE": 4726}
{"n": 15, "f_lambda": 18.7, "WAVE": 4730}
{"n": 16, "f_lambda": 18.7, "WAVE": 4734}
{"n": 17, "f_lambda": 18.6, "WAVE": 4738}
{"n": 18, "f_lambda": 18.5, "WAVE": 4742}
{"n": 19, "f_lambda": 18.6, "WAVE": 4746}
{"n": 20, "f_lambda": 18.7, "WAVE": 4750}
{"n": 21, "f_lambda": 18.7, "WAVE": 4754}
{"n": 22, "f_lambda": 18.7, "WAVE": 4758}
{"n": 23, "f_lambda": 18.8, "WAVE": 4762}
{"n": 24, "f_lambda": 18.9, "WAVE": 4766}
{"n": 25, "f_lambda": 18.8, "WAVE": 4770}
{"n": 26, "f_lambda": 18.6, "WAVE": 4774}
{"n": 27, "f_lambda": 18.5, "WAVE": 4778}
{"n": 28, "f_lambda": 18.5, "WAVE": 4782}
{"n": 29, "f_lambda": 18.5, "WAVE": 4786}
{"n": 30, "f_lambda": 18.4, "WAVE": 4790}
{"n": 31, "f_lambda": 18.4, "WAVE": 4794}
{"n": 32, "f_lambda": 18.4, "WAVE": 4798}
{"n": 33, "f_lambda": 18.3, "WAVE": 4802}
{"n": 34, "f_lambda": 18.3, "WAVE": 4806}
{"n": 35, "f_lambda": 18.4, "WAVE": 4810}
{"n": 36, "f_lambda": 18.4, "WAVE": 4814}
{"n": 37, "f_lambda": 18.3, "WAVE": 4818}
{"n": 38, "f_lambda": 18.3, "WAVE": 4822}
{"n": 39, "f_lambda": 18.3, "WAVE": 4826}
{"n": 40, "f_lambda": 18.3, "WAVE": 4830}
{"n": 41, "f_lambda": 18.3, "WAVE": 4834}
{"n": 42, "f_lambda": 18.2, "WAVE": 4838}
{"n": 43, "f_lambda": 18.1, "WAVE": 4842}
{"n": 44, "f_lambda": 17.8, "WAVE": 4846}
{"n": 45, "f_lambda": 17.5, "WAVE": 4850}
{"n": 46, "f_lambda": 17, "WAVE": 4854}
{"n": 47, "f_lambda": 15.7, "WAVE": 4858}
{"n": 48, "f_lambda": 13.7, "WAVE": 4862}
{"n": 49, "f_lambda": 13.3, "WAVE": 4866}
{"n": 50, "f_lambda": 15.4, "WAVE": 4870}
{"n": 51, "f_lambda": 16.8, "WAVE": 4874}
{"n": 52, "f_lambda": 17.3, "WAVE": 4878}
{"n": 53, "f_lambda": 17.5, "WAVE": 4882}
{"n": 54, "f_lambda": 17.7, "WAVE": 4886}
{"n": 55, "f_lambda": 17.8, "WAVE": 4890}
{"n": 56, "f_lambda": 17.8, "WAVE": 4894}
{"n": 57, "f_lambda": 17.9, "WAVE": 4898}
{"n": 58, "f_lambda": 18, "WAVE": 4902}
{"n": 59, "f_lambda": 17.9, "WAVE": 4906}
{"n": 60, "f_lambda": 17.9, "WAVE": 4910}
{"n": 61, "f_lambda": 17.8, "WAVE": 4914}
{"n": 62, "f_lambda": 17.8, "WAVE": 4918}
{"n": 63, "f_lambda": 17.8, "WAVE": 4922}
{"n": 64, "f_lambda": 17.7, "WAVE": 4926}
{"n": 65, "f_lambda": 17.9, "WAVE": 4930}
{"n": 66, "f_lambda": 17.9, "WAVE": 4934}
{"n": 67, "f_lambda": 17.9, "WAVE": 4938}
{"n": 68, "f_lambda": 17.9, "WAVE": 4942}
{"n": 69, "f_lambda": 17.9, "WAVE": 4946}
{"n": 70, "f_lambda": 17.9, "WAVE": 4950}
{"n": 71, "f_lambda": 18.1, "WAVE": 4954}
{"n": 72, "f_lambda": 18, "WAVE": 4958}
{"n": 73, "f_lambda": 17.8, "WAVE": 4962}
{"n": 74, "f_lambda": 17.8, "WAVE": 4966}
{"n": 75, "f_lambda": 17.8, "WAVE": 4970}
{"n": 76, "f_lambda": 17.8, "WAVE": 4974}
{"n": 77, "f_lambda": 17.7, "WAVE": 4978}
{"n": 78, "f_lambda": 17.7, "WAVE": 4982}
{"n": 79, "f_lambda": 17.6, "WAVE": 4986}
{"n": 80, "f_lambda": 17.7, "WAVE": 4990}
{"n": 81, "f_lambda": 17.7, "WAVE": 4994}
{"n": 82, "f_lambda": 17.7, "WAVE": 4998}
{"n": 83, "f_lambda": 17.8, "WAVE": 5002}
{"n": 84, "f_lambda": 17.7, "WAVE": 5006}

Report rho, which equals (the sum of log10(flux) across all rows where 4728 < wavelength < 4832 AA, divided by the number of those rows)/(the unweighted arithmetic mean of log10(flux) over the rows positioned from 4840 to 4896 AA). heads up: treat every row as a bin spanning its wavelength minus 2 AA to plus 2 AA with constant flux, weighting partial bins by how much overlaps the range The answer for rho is 1.04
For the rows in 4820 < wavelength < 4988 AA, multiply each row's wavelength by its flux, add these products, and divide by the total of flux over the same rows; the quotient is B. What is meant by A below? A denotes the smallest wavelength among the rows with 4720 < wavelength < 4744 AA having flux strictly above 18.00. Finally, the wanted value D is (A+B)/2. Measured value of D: 4813.3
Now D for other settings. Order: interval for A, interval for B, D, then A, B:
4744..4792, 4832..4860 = 4795.8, 4746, 4845.6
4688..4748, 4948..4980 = 4827.0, 4690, 4964.0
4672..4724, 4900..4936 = 4796.0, 4674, 4918.0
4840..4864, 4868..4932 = 4871.2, 4842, 4900.4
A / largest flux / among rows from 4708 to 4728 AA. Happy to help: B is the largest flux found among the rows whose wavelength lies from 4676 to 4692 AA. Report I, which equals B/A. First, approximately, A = 18.8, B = 18.9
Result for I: 1.01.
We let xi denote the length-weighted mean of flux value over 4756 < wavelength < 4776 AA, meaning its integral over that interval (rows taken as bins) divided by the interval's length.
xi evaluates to 18.8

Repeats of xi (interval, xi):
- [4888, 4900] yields 17.8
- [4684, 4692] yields 18.9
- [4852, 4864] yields 15.5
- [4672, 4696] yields 18.9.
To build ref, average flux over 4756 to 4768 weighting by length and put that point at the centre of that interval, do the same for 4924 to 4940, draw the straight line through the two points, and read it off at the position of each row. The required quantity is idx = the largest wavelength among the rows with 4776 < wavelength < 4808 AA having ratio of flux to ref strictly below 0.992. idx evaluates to 4806 AA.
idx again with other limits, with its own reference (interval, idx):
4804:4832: 4822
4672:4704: 4702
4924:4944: 4926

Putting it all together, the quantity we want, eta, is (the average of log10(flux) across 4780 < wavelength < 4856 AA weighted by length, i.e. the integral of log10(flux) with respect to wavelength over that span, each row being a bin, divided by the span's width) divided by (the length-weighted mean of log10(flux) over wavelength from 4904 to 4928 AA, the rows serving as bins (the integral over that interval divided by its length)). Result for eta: 1.01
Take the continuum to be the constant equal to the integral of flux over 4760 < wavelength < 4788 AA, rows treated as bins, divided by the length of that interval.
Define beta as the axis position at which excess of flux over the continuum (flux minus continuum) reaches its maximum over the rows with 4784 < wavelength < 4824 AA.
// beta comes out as 4786 AA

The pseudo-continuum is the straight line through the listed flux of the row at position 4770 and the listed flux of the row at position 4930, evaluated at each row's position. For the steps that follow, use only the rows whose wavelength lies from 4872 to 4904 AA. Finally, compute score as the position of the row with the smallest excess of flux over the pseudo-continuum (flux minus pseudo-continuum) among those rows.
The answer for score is 4874 AA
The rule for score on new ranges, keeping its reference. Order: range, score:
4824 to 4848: 4846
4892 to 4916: 4894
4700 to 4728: 4706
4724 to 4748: 4742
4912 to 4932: 4926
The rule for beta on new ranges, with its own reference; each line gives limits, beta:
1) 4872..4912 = 4902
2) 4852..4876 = 4854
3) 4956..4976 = 4958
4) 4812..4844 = 4814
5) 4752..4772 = 4766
